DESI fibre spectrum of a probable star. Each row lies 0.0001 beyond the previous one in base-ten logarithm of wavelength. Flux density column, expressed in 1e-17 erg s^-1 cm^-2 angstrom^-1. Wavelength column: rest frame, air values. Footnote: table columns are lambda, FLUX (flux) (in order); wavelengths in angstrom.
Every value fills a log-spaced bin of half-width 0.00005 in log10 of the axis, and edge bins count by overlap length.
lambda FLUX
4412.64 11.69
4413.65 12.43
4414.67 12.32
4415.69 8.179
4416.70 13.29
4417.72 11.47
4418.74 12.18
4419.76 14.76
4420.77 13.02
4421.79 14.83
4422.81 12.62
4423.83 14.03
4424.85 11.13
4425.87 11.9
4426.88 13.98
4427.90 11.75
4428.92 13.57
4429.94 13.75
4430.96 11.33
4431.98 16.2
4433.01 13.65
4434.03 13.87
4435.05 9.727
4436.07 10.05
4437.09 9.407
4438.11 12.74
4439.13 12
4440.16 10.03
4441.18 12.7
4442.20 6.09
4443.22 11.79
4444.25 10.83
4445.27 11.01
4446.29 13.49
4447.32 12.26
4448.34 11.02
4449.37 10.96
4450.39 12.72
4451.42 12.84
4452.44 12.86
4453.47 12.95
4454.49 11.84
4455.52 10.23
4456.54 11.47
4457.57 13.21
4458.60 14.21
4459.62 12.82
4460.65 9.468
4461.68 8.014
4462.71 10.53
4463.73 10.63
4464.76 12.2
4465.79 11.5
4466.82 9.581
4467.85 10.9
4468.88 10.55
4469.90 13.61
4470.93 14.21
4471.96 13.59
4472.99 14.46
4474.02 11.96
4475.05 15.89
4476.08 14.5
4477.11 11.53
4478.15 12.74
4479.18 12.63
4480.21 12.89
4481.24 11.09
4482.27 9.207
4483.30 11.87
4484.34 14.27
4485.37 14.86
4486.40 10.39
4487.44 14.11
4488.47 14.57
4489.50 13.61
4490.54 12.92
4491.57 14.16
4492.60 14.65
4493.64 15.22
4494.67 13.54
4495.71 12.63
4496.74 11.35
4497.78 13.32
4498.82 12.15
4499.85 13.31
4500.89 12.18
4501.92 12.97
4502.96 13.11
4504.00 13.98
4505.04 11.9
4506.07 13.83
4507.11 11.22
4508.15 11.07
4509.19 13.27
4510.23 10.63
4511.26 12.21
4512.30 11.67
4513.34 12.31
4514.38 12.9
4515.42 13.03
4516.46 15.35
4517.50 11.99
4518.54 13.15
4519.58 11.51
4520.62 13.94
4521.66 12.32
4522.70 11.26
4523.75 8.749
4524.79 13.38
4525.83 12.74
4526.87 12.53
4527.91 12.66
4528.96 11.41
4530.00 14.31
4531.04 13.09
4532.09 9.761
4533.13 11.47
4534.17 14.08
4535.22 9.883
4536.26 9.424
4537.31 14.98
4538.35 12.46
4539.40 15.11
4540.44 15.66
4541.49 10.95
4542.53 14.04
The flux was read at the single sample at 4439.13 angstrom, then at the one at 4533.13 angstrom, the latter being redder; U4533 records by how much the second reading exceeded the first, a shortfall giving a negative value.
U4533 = -1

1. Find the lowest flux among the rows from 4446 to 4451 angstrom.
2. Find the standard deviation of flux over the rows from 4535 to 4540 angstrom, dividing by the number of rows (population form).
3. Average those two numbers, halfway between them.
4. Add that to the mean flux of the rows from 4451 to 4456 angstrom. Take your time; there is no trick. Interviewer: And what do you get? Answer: 18.8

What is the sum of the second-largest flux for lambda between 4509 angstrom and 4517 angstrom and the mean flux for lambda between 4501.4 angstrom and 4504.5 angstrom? 26.62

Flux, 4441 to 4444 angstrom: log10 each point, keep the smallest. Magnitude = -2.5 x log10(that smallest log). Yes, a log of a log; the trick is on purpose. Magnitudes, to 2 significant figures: 0.26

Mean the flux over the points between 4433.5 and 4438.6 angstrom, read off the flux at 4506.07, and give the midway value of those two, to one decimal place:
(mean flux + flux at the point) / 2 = 12.5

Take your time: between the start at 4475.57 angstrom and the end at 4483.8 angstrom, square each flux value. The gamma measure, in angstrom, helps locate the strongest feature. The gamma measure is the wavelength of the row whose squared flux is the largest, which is 4476.08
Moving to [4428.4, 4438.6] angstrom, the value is 4431.98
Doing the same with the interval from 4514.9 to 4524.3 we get 4516.46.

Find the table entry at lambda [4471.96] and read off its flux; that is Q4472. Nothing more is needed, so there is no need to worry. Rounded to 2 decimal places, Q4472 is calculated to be 13.59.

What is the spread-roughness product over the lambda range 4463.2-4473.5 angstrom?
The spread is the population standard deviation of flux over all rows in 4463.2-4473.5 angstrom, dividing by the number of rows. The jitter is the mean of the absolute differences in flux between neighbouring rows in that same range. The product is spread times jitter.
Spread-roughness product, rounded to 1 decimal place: 2.0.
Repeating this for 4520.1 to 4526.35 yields 3.6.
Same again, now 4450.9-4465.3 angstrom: 2.2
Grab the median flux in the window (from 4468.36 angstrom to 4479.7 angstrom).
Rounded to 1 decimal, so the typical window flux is 13.6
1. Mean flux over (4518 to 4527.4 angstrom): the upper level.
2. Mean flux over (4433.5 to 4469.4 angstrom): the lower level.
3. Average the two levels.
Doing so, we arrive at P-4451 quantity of 11.8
